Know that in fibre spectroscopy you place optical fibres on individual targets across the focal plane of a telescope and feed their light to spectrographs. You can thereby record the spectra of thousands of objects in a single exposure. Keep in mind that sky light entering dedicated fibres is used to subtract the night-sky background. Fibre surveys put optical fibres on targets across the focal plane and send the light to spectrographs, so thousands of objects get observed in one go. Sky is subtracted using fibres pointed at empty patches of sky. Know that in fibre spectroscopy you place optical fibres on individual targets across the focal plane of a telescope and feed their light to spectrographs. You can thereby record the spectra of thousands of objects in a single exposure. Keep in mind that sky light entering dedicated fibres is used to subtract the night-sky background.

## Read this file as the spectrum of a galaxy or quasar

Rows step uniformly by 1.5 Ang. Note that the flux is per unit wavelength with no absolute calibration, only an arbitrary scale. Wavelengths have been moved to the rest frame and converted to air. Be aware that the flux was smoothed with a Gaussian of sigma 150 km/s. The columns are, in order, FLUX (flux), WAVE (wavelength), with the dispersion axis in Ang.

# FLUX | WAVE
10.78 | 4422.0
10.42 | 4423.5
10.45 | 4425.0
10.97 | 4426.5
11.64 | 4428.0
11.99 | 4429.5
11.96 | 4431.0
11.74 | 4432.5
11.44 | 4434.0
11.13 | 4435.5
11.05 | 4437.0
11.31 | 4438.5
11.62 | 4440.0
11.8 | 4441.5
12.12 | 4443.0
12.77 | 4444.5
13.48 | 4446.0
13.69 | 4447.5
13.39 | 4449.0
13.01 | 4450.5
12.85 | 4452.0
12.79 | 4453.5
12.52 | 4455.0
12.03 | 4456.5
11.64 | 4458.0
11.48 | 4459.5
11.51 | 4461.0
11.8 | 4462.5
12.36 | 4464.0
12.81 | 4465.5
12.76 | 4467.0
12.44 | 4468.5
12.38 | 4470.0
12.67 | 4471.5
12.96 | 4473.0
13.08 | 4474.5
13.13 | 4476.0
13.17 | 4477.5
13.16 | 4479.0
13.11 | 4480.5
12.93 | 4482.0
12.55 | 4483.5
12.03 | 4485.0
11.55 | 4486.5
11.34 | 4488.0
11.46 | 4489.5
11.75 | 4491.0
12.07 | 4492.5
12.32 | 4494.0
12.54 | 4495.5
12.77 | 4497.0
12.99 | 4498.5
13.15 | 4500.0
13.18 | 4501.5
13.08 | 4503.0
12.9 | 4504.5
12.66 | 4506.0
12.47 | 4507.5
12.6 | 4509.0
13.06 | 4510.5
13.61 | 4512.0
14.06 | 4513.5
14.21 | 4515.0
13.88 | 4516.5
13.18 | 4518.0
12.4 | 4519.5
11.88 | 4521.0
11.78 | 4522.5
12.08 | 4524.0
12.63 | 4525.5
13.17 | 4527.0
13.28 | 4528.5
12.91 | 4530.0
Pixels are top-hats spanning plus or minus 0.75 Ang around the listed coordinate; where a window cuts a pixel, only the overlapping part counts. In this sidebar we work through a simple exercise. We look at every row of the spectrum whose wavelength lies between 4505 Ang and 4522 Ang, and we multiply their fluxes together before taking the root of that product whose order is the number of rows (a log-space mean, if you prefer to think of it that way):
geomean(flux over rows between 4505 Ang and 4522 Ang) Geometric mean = 13.1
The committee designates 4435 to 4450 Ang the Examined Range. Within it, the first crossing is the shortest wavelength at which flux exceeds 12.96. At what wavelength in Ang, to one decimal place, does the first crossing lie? 4446.0 Ang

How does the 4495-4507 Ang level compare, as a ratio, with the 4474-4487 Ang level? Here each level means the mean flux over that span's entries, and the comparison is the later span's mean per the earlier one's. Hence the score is 1.01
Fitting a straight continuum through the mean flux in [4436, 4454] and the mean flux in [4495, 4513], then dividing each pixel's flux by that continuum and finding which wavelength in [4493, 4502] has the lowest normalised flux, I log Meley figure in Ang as 4494.0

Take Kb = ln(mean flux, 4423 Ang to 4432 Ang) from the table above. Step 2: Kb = 2.42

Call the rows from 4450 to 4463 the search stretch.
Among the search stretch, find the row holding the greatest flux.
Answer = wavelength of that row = 4450.5 Ang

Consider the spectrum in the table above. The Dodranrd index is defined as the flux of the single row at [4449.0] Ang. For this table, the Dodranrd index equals 13.39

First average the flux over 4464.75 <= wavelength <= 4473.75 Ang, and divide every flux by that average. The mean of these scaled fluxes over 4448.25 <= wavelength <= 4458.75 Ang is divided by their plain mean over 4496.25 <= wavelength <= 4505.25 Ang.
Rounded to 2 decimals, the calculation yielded 0.97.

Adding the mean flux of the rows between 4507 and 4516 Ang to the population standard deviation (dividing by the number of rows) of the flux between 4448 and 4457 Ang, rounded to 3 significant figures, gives 13.8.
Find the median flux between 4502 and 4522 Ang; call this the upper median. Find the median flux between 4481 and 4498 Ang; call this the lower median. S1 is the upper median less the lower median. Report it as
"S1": 1.0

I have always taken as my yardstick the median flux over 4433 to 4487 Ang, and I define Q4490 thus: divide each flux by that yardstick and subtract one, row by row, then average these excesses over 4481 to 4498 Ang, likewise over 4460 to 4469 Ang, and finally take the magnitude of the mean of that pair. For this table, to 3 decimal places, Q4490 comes 0.027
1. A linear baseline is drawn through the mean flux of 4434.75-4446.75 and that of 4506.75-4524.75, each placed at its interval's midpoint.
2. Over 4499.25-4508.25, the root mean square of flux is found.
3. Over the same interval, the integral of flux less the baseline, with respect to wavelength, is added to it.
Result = 14.1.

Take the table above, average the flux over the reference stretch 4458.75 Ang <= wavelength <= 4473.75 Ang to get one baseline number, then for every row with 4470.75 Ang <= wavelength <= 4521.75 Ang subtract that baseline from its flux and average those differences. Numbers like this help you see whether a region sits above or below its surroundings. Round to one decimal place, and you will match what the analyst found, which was 0.4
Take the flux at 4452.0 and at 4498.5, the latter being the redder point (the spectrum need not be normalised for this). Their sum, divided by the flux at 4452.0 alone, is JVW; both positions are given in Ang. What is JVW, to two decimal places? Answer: 2.01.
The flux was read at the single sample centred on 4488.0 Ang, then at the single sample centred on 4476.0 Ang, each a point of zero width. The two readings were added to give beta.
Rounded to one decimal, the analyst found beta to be 24.5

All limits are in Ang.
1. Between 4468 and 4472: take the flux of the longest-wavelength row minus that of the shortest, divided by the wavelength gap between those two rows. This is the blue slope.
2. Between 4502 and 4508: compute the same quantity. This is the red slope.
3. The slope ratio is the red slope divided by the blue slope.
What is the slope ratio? -1.8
